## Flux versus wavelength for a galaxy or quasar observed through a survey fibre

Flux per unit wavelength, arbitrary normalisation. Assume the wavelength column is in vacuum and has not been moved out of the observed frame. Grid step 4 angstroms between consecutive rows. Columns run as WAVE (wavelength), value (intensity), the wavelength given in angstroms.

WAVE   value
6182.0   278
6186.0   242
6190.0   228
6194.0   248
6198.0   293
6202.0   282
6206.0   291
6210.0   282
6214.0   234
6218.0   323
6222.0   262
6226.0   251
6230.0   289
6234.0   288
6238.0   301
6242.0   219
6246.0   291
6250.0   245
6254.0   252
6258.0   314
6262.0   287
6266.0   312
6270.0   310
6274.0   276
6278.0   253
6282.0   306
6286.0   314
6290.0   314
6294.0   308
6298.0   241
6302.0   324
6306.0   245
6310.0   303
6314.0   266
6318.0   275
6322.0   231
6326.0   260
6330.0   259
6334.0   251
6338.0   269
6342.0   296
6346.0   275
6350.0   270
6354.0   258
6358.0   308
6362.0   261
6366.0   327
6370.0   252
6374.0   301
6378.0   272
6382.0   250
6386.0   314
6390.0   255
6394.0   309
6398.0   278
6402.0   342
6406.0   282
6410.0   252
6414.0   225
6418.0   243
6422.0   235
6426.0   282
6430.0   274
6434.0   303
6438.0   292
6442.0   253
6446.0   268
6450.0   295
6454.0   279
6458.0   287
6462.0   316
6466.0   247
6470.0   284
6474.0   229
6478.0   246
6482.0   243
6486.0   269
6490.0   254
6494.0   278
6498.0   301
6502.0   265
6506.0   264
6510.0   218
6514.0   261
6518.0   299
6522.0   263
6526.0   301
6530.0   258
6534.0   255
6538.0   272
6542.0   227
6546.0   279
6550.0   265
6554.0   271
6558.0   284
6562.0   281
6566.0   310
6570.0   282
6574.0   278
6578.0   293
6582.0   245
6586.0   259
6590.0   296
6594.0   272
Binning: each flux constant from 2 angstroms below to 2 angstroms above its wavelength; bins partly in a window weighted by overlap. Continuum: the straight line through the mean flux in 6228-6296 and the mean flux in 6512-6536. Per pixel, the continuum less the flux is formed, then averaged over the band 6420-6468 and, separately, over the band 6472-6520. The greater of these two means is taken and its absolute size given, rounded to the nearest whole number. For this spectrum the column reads 14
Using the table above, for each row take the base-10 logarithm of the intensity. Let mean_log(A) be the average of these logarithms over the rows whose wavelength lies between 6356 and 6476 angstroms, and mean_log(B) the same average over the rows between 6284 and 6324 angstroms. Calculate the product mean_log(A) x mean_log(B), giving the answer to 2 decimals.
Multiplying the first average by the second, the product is 5.97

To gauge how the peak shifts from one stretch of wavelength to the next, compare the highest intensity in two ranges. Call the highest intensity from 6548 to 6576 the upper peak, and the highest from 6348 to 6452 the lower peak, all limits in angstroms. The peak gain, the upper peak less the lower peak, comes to -32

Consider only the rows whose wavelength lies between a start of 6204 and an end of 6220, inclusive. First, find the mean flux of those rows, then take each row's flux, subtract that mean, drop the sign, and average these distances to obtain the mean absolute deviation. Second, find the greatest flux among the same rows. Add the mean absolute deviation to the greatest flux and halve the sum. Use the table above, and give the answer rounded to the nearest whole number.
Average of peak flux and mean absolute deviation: 174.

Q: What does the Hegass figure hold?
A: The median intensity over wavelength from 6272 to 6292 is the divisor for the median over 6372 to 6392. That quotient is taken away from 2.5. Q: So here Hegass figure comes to 1.61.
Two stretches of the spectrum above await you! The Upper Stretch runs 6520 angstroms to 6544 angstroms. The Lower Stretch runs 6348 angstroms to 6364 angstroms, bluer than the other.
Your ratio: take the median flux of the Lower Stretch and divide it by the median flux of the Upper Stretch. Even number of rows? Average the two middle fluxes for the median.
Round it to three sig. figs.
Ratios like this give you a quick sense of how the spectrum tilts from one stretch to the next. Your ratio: 1.02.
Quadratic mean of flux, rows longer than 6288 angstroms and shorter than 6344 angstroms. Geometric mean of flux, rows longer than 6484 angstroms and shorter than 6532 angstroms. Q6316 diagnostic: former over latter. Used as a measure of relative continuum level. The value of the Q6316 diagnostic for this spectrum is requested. 1.03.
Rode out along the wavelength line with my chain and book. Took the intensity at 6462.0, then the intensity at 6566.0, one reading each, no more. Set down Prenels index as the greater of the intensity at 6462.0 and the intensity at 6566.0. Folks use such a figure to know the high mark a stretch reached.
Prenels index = 316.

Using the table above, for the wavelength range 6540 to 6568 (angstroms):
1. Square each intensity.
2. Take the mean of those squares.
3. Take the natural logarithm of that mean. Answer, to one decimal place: 11.2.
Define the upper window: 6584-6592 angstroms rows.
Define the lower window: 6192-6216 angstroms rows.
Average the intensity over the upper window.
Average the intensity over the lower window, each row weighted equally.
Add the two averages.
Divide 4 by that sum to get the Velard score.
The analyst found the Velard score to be 0.0073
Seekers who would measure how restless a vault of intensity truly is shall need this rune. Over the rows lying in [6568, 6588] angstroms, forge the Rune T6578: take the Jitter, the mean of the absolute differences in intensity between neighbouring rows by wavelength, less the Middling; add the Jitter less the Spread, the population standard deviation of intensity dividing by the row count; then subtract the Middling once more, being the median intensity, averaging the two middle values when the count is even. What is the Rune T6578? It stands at -533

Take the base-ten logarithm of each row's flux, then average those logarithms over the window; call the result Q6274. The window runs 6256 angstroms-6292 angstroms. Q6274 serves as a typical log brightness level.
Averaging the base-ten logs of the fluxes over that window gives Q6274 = 2.47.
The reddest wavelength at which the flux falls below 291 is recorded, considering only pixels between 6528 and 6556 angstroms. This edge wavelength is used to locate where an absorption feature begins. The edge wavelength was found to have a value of 6554.0 angstroms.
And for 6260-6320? 6318.0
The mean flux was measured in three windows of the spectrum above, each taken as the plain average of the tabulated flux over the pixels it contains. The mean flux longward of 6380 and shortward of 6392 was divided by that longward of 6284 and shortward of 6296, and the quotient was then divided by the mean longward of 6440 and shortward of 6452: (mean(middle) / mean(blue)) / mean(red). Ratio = 0.0032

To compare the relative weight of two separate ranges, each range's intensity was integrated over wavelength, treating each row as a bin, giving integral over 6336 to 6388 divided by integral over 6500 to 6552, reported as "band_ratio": 1.07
